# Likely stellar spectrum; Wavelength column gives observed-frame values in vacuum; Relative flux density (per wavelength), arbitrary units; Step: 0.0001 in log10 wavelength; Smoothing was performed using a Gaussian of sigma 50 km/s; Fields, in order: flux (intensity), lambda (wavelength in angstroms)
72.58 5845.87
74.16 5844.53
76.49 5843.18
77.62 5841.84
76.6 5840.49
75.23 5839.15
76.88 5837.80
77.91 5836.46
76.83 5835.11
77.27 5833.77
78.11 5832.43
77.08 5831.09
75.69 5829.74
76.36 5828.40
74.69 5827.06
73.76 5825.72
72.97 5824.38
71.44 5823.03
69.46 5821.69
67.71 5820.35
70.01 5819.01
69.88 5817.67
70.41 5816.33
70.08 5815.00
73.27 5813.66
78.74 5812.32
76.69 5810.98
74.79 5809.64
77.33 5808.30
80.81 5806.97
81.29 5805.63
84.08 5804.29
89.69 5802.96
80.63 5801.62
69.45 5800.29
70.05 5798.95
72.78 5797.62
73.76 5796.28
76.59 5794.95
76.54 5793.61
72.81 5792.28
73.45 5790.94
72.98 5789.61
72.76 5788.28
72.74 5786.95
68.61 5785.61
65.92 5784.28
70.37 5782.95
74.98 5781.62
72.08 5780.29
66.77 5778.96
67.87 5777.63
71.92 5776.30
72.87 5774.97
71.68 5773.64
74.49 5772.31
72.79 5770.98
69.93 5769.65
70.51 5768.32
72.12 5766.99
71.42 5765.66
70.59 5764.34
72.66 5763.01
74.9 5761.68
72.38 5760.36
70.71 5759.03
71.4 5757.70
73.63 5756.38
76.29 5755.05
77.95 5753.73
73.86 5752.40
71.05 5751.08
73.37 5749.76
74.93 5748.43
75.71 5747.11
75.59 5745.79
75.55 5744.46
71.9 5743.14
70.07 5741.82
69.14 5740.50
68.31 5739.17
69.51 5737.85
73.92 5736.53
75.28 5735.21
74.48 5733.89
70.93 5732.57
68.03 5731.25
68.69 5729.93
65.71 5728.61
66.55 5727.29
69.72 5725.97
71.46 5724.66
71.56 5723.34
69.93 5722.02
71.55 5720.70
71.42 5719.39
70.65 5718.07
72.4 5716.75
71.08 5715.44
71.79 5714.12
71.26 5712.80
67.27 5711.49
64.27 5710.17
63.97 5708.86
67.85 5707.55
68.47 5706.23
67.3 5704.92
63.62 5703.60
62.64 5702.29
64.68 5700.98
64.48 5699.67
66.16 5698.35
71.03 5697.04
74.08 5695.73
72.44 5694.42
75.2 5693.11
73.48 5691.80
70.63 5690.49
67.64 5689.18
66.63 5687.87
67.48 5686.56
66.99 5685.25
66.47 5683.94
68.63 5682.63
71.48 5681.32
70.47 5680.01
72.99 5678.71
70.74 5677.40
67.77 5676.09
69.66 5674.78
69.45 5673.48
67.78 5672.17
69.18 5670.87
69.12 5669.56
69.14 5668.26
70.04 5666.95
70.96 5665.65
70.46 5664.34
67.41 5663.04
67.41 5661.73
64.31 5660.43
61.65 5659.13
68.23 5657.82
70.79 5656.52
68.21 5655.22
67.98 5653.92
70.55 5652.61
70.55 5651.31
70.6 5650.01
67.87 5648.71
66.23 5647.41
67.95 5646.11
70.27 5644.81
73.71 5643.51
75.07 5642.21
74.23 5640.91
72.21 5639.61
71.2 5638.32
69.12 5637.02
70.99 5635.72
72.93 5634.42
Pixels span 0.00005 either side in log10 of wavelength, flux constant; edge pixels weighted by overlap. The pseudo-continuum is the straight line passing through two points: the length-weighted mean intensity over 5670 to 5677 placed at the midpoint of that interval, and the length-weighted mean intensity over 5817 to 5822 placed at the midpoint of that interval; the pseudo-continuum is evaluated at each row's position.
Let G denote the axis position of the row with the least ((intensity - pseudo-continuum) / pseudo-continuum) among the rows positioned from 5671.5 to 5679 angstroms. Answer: 5676.09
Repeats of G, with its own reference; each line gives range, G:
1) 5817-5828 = 5820.35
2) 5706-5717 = 5708.86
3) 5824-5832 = 5824.38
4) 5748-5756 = 5751.08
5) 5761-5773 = 5769.65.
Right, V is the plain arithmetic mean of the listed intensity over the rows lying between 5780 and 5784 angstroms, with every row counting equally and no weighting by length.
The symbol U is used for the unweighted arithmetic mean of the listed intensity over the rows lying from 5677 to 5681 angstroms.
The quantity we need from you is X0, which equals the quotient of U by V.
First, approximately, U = 71.4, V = 72.5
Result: 0.99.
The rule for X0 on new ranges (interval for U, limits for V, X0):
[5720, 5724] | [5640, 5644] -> 0.96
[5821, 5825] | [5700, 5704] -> 1.12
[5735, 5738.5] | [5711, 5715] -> 1.04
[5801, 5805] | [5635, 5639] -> 1.20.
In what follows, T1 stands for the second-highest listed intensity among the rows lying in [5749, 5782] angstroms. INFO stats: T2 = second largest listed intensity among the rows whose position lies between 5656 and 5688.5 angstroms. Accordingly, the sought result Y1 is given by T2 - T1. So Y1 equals -5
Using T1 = 76.29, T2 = 71.48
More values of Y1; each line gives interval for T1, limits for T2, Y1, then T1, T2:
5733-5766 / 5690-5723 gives -2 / 76.29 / 74.08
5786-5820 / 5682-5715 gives -10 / 84.08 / 74.08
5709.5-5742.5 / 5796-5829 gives 10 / 74.48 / 84.08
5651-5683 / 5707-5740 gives 3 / 71.48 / 74.48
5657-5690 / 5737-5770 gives 5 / 71.48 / 76.29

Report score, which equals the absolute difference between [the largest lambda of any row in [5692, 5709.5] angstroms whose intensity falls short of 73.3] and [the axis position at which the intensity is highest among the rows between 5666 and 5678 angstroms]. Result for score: 31.5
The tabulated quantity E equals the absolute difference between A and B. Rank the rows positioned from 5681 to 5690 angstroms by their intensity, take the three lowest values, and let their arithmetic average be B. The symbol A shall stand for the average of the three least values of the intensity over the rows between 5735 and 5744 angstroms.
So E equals 2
